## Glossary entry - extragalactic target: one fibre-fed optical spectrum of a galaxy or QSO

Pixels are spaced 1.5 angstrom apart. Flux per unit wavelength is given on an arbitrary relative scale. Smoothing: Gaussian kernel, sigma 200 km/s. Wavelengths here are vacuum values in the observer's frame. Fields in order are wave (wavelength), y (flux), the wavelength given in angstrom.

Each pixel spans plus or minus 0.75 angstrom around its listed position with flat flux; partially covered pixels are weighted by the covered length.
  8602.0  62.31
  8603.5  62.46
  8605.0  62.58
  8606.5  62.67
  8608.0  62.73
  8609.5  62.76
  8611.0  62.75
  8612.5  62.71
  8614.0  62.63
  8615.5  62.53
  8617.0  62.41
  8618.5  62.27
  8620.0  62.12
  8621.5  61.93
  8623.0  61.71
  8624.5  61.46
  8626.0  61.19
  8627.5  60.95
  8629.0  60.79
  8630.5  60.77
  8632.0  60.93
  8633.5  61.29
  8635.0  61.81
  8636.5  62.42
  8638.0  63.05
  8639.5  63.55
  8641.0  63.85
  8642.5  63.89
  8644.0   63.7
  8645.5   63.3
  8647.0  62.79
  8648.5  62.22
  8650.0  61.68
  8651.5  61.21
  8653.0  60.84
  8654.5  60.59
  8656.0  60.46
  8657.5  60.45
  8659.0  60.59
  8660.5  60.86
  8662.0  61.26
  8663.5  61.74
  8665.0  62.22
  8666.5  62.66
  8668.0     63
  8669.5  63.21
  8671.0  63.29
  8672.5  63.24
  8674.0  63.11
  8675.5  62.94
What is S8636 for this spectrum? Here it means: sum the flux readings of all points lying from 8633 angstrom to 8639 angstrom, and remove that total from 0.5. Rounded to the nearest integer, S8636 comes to -248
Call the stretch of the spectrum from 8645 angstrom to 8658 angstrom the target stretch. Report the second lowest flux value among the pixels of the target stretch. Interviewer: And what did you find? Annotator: 60.46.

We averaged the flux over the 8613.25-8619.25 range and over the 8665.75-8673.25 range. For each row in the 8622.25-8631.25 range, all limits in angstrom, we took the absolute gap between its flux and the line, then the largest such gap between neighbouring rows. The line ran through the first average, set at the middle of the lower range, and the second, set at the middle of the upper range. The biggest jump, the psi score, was 0.29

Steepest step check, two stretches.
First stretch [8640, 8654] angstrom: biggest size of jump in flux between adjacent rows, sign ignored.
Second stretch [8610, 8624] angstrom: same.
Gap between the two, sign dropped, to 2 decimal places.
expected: 0.35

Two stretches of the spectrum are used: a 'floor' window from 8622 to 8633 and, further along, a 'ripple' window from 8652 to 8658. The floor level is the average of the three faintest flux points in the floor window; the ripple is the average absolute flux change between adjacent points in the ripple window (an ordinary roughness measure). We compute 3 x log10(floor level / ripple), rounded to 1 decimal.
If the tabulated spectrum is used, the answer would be 8.0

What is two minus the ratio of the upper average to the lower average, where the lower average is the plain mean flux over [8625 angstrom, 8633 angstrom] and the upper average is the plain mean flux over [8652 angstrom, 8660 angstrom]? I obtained 1.01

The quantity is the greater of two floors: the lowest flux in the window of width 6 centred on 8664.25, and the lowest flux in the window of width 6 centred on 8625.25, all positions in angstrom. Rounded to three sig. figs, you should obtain 61.3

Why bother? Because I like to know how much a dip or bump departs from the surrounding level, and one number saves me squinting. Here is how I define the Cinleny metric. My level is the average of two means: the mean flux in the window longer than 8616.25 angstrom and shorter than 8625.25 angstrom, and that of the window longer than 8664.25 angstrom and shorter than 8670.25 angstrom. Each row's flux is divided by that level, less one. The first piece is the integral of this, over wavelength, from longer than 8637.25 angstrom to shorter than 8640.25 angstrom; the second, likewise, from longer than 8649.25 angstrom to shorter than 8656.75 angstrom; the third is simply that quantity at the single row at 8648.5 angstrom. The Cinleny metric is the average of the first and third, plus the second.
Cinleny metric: -0.15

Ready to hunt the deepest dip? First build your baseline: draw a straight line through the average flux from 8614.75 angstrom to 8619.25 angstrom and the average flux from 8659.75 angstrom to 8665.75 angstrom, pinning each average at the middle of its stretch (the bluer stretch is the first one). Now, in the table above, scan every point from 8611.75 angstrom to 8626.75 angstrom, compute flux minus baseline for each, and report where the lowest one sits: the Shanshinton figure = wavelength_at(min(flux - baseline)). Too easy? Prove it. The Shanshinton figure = 8626.0 angstrom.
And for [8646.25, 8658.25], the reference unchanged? 8656.0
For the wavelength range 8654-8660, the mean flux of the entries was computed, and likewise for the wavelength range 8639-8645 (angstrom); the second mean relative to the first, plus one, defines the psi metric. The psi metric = 2.053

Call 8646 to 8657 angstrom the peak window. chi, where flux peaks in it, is 8647.0 angstrom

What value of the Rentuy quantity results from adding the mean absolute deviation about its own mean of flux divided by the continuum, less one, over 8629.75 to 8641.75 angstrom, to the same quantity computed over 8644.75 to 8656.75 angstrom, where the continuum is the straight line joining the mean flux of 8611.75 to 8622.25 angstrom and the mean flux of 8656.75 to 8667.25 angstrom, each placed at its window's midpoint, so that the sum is 0.030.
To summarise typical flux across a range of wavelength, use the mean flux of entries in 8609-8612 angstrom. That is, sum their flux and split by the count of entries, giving 62.8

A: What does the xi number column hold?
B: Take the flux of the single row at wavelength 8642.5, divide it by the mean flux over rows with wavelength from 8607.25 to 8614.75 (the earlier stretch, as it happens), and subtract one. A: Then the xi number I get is 0.019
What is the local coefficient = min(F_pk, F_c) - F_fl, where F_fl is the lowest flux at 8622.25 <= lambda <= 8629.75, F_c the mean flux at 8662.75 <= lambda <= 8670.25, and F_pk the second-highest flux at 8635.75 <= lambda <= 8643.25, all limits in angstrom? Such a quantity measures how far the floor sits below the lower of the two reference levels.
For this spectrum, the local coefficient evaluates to 1.8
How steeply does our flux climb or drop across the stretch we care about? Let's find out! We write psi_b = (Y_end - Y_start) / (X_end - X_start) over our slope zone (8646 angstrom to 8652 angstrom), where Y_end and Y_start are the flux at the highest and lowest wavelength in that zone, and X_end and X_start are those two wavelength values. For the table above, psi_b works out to -0.35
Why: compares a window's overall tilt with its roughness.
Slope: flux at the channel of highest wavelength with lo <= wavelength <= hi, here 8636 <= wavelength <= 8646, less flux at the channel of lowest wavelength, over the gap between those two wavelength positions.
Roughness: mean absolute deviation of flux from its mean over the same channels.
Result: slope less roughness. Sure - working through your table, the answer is -0.31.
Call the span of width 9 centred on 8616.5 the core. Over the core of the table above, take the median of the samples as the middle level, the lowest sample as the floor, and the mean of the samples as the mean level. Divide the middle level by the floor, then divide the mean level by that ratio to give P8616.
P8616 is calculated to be 62.1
